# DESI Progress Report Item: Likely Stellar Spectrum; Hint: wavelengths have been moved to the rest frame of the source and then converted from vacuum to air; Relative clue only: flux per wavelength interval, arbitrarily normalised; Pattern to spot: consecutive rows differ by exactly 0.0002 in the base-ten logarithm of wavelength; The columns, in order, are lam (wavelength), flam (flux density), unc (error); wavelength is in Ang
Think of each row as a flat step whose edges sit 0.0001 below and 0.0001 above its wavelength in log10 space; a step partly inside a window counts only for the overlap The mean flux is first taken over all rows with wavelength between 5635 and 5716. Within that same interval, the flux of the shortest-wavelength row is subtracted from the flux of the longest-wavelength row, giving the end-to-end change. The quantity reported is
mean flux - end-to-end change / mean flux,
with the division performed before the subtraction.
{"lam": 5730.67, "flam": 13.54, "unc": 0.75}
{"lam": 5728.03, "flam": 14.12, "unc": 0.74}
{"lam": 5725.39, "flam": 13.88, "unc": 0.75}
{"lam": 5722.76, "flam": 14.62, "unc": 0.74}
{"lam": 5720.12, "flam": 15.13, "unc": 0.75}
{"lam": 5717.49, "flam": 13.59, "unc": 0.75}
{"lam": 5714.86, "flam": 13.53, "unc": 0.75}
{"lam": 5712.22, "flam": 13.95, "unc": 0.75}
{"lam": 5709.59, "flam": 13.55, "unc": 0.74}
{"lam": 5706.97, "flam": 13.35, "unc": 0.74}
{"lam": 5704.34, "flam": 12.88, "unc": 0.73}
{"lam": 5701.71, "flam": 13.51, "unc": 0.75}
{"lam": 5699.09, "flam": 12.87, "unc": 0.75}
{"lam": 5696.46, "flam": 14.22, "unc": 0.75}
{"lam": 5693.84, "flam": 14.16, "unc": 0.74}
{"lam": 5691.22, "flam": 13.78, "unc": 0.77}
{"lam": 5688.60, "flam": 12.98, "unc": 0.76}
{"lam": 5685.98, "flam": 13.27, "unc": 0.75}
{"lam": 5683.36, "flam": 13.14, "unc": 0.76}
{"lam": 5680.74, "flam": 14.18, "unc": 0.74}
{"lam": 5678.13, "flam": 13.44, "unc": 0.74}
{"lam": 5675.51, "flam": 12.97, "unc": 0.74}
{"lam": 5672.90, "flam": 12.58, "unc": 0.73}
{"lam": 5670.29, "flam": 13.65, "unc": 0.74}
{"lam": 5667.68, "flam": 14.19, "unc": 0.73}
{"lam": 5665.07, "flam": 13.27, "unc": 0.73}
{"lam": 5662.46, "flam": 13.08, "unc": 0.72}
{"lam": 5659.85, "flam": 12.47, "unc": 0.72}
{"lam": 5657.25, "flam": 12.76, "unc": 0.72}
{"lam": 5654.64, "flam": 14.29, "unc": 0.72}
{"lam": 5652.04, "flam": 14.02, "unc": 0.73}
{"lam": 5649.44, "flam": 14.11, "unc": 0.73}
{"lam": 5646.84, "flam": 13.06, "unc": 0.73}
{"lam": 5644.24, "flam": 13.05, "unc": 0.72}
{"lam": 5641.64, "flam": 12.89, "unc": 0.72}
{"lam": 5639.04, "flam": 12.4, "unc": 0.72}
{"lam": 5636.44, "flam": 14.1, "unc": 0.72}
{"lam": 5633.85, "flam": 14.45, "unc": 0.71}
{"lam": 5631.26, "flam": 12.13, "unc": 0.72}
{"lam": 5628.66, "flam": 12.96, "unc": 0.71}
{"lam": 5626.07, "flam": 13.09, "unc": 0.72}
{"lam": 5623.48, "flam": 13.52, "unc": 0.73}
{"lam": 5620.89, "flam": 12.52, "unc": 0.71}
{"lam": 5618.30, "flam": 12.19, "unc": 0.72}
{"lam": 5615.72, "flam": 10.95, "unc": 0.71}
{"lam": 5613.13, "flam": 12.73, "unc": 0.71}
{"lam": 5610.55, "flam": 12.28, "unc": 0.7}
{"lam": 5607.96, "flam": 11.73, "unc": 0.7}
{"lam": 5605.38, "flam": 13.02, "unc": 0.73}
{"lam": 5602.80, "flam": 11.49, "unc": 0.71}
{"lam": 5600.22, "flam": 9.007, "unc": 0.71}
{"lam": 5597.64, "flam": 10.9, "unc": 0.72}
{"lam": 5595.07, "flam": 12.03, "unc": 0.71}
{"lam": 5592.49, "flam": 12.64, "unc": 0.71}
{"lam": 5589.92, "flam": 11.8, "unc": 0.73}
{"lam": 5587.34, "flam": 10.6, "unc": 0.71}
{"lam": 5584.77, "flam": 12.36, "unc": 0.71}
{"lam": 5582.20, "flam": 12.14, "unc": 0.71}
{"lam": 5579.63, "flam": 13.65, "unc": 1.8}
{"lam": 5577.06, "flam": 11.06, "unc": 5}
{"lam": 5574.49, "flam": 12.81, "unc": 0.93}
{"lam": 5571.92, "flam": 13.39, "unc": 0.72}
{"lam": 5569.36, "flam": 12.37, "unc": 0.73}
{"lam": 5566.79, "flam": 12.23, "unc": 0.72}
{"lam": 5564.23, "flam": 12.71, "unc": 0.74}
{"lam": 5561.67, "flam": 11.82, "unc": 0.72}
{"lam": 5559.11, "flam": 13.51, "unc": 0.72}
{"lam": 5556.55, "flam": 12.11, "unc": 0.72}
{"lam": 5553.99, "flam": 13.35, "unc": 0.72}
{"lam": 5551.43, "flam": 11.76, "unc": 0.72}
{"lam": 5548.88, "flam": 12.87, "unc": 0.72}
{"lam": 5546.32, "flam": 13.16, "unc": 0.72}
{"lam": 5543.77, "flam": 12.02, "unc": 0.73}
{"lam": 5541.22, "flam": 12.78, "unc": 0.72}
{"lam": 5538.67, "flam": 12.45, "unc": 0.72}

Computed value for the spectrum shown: 13.5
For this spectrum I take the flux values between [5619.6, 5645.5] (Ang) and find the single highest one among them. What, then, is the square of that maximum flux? 209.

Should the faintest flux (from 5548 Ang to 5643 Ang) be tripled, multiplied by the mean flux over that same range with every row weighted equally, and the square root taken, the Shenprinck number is 18.3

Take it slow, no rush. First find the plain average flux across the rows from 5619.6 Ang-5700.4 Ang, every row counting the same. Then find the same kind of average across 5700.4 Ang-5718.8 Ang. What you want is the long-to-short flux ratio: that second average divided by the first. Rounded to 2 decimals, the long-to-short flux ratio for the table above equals 1.01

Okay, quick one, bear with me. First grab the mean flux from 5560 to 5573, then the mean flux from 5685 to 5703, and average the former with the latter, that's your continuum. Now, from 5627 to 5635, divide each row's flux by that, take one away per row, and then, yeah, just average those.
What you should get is 0.01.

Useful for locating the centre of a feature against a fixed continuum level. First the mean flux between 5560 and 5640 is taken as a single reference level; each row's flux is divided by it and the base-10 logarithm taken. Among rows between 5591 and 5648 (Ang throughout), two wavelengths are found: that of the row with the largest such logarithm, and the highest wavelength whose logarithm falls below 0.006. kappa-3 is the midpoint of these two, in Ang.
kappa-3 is 5636.4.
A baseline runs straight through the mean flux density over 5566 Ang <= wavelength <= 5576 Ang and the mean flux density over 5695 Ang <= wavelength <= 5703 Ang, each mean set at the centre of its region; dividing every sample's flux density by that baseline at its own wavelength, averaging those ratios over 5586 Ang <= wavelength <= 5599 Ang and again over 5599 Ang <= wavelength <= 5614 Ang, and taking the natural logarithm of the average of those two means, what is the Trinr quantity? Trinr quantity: -0.101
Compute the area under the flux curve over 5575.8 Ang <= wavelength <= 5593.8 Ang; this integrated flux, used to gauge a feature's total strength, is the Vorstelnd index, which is 217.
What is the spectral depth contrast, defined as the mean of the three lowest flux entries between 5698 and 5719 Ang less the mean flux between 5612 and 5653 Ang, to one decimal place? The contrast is 0.0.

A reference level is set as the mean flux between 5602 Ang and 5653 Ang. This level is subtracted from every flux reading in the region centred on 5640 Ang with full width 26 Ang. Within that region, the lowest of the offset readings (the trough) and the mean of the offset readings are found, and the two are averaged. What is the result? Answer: -0.1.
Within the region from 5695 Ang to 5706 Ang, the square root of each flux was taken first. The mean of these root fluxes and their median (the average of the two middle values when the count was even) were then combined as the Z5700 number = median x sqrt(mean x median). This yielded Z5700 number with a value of 13.2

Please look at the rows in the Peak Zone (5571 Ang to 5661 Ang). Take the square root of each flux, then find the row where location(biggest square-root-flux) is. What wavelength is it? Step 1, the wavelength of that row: 5633.85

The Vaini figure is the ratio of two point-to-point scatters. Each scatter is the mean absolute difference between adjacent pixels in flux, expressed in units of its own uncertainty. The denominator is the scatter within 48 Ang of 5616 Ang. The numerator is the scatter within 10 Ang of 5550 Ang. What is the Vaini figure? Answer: 0.8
